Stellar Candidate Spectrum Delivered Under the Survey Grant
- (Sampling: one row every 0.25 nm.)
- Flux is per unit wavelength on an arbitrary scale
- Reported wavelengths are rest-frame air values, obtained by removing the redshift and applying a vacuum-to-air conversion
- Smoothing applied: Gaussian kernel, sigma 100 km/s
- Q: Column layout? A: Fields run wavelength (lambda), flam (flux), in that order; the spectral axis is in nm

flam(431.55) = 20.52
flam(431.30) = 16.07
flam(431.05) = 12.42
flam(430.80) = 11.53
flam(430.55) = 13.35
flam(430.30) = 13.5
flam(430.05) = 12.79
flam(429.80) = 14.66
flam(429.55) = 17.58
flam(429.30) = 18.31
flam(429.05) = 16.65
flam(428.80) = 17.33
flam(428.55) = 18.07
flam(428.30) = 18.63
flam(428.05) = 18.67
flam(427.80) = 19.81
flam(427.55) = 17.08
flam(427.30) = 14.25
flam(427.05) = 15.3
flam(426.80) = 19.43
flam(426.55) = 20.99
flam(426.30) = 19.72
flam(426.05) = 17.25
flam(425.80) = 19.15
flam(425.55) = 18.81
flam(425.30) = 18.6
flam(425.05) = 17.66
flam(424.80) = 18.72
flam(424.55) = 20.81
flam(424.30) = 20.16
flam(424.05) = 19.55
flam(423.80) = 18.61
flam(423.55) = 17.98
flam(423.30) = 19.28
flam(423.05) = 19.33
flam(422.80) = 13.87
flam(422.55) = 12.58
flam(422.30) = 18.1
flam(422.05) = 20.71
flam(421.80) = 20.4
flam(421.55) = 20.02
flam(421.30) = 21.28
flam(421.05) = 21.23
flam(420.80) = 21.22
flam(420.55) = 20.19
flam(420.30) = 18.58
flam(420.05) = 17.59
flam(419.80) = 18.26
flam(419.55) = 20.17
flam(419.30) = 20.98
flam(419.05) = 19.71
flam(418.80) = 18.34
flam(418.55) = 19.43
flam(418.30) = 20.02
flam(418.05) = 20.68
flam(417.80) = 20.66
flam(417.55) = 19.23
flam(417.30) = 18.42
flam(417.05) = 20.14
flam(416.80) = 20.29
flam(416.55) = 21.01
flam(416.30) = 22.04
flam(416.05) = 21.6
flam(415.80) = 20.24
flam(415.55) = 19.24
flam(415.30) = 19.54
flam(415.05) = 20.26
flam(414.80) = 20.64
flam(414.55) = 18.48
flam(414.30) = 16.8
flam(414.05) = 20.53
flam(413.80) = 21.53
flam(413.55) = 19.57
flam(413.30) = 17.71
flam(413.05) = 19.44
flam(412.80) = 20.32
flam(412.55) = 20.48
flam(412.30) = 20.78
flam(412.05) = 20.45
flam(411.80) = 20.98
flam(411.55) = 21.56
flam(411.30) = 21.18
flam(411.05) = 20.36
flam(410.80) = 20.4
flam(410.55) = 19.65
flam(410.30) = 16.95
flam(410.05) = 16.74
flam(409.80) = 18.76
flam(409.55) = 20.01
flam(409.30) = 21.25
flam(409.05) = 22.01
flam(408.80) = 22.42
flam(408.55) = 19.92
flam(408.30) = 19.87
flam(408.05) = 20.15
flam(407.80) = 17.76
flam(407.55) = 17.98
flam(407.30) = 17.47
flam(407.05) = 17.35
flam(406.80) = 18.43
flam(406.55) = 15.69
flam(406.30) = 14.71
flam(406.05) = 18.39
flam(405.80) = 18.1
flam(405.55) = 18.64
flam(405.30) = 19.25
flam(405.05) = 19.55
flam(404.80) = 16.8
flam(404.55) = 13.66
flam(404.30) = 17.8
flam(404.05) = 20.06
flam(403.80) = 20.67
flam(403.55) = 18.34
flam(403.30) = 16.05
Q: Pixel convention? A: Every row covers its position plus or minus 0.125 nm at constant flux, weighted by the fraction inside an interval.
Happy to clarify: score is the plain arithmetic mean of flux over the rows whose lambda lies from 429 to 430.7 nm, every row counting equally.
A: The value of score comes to 15.3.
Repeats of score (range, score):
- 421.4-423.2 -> 17.9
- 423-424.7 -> 19.4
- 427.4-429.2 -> 18.0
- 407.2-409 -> 19.4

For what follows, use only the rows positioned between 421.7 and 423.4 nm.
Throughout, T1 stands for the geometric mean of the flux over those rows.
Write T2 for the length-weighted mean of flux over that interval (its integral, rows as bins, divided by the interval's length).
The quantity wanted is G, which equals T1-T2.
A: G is -0.22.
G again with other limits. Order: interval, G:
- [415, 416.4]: -0.01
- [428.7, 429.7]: 0.06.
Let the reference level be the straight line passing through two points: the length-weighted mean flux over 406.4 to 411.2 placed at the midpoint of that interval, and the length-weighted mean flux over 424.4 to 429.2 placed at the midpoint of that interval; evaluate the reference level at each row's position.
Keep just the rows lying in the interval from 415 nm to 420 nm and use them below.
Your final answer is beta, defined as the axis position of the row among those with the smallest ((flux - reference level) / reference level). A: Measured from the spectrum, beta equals 419.80 nm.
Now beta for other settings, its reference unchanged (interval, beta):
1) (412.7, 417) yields 414.30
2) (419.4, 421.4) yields 420.05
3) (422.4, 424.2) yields 422.55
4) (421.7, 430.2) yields 422.55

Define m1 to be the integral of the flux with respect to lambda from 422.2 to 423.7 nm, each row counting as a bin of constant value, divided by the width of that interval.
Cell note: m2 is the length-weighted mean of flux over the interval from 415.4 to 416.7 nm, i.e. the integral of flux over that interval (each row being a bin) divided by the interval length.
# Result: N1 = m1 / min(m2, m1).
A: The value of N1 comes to 1.000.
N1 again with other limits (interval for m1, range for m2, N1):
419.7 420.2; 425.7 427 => 1.000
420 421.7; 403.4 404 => 1.036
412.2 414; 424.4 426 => 1.058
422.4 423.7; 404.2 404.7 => 1.063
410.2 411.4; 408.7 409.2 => 1.000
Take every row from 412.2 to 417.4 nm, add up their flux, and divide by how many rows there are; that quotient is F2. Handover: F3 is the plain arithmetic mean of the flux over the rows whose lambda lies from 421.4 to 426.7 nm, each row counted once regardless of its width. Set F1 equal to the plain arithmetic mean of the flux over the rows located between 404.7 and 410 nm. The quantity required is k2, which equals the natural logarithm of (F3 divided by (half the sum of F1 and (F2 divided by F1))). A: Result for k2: 0.63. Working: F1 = 18.8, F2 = 20.0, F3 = 18.7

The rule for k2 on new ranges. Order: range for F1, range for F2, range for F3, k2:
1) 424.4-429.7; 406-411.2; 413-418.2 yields 0.73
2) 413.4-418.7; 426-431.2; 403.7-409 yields 0.56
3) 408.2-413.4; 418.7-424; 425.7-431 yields 0.47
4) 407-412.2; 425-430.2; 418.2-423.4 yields 0.62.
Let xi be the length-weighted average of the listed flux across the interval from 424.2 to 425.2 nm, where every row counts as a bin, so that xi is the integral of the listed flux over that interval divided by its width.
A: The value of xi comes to 19.3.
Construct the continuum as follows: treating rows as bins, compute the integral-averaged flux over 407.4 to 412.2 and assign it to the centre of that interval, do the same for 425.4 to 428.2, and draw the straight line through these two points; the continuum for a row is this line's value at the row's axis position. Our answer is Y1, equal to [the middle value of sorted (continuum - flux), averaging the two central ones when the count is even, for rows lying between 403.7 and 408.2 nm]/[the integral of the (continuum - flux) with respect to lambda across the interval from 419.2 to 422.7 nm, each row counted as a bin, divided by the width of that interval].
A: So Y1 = -4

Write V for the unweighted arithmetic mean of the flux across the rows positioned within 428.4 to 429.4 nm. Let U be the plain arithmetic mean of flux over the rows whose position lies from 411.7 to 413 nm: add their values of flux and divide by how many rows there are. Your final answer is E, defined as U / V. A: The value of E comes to 1.17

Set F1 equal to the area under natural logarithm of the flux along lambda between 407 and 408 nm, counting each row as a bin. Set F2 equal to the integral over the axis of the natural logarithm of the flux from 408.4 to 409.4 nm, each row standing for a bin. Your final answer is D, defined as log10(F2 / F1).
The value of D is 0.03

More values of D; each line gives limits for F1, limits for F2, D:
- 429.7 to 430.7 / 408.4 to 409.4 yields 0.07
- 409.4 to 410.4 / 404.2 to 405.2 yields -0.01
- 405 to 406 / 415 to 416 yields 0.01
